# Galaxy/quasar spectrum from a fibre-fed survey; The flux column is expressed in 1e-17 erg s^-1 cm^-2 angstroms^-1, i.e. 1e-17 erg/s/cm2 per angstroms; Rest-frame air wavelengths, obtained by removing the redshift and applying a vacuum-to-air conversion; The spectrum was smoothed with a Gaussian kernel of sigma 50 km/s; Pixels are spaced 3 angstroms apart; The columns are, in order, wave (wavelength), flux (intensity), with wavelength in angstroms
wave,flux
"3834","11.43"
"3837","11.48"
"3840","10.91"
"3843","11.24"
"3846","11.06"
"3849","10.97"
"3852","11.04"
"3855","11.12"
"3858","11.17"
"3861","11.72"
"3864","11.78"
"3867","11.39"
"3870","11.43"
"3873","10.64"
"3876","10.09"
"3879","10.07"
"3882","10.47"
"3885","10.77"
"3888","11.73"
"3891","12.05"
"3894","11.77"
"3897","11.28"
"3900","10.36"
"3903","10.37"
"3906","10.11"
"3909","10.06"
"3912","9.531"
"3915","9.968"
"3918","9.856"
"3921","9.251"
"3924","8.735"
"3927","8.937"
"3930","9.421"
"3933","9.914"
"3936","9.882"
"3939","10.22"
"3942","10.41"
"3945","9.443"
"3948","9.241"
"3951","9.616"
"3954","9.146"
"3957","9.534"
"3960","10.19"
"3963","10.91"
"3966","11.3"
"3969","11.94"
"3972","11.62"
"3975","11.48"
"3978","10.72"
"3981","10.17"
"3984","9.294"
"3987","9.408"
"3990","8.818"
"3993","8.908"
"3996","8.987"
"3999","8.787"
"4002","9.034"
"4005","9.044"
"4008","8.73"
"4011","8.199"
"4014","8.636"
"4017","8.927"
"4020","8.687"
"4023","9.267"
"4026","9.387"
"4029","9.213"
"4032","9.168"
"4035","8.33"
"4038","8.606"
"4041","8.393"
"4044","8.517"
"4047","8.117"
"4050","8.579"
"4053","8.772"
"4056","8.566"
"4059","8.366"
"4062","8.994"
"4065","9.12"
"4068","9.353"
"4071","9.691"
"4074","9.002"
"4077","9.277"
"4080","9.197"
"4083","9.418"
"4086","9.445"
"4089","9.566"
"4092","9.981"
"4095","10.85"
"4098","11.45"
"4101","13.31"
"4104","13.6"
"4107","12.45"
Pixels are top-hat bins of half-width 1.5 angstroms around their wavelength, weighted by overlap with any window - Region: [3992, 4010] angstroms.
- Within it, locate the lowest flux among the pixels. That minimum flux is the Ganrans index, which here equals 8.73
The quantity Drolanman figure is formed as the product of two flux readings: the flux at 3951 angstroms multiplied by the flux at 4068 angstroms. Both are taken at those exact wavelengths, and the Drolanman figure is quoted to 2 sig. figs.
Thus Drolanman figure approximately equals 90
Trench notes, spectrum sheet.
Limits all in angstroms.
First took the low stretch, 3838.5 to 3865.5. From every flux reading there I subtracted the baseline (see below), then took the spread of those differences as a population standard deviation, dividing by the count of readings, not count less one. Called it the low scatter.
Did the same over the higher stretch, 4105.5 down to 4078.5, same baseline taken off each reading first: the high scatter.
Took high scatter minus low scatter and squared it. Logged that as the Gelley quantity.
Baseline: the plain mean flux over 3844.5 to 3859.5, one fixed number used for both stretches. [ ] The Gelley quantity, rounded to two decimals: 1.70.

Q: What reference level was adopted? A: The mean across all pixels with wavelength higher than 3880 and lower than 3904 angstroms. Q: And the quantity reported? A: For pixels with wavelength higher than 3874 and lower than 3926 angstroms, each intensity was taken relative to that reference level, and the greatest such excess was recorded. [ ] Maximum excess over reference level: 1.0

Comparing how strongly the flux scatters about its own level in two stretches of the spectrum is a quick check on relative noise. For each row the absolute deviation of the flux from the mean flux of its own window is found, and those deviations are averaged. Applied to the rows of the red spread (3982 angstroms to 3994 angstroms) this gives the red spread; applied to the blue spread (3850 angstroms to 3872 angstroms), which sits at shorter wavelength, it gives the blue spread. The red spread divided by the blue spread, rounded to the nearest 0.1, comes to 1.1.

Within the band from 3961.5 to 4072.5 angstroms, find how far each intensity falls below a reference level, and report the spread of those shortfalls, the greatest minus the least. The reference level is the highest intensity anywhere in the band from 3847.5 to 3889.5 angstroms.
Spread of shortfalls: 3.8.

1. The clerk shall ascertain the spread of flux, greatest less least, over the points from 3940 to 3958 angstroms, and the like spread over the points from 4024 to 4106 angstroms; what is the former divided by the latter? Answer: 0.23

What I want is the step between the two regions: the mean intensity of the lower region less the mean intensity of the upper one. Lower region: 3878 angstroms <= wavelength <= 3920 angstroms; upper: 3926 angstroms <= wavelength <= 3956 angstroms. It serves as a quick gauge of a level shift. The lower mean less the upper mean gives 1.0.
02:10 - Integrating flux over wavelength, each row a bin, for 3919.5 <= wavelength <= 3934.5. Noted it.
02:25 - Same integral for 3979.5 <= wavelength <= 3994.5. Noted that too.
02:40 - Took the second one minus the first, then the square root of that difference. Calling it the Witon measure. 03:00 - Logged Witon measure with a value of 1.0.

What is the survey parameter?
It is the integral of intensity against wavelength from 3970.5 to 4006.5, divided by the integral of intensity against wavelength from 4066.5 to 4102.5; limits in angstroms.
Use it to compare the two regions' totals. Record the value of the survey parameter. 0.96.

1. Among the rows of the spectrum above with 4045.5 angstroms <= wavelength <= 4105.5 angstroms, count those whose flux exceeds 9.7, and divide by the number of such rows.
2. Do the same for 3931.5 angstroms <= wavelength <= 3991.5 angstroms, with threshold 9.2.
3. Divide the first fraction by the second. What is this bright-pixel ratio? 0.28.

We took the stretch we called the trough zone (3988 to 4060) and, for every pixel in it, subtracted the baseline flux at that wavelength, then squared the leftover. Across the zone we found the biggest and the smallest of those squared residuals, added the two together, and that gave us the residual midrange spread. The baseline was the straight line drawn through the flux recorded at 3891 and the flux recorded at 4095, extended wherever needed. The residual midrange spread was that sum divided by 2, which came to 6.7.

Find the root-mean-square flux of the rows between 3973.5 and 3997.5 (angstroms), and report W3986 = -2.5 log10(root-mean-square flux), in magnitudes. -2.47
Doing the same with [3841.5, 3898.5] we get -2.62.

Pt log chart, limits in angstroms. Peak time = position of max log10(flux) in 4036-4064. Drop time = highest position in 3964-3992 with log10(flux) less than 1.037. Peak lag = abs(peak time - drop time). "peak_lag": 72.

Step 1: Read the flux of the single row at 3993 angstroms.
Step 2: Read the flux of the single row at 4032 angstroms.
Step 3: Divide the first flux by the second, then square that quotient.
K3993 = 0.94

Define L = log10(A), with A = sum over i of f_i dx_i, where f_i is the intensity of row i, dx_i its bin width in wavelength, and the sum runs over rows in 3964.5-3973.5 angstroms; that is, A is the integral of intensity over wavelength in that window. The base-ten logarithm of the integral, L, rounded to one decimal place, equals 2.0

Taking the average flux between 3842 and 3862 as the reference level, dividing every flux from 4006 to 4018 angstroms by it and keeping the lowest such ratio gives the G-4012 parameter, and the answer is 0.73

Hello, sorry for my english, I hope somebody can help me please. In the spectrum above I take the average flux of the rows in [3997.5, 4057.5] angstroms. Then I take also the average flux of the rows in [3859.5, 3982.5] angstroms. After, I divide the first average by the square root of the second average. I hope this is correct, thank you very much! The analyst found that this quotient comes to 2.71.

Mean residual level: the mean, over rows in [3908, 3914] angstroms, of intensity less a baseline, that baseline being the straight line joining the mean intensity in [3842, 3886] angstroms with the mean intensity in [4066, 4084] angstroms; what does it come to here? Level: -0.83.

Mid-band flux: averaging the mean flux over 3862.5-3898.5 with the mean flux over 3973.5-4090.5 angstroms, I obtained 10.1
